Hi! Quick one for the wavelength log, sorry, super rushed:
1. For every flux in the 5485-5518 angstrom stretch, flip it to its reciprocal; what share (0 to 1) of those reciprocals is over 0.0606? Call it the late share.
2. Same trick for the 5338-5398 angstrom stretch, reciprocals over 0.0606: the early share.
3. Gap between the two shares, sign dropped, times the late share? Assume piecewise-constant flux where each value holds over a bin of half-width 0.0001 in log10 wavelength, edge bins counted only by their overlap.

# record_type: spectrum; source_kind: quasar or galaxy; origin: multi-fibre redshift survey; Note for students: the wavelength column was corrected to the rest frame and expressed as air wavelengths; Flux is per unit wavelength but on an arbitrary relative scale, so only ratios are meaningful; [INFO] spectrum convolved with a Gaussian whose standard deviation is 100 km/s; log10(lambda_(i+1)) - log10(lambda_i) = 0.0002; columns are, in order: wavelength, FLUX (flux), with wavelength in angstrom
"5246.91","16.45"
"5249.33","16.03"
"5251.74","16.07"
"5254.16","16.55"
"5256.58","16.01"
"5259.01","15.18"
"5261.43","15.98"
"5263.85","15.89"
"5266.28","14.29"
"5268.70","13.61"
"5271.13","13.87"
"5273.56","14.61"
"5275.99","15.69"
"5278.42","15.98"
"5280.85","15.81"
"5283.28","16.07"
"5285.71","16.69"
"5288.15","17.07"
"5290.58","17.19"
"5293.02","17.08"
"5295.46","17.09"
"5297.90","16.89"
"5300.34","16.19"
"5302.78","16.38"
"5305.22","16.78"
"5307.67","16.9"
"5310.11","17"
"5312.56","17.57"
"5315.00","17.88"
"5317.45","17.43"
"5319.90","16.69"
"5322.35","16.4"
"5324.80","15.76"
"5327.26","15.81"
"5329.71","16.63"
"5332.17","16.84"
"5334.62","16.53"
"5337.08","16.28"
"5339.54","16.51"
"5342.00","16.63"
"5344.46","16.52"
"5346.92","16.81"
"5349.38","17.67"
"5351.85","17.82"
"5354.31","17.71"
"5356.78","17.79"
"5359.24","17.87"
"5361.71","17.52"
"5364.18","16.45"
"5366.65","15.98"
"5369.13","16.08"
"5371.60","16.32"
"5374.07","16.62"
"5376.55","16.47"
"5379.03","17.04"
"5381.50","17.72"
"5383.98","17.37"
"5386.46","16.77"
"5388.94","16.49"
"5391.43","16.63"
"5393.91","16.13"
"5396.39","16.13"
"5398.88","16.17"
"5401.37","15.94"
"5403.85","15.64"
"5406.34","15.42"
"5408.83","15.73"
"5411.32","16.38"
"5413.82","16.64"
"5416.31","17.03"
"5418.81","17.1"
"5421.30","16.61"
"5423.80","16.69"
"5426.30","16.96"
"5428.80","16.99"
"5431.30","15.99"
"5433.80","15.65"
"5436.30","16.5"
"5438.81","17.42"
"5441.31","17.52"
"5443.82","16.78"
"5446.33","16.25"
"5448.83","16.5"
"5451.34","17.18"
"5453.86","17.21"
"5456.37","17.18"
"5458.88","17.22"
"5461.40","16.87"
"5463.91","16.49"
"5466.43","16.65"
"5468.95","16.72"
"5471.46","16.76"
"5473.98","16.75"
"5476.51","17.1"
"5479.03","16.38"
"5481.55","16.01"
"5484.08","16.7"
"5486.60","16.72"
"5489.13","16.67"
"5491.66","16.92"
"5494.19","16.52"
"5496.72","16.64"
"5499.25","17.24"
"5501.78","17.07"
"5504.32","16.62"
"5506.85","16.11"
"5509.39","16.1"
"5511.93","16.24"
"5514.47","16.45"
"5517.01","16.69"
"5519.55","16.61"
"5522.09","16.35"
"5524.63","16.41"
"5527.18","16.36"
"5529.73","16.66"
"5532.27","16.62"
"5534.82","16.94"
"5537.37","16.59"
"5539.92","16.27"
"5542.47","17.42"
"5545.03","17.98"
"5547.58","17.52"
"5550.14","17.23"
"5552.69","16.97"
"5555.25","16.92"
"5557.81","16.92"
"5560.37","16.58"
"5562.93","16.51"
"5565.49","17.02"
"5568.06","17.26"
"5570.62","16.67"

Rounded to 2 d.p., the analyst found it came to 0.01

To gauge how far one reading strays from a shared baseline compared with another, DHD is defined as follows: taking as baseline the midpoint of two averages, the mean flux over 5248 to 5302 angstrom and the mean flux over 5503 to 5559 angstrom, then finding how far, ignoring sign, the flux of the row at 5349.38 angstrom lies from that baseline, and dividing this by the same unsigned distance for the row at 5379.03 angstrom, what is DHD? 1.87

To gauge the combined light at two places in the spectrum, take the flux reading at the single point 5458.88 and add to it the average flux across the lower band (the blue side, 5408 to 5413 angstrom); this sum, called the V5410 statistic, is 33.3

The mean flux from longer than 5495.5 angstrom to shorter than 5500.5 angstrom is 16.9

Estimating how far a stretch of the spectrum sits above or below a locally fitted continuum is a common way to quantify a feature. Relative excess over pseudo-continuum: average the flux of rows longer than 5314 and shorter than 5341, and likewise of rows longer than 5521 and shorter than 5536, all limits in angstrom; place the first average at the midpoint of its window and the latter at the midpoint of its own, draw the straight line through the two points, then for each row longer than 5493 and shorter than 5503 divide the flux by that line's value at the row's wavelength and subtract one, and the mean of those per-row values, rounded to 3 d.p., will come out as 0.018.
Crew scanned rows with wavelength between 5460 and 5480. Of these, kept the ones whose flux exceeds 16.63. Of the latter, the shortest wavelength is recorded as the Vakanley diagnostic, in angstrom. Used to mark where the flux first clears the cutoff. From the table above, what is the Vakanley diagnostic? 5461.40 angstrom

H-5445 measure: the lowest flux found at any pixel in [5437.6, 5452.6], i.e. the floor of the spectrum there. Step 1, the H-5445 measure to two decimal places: 16.25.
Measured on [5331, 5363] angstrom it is 16.28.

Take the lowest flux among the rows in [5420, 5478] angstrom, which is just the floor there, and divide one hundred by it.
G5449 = 6.39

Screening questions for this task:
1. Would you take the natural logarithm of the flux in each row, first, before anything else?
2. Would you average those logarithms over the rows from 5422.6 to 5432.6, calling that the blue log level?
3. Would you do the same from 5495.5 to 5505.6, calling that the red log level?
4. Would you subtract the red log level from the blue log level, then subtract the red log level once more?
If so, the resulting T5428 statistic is -2.84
